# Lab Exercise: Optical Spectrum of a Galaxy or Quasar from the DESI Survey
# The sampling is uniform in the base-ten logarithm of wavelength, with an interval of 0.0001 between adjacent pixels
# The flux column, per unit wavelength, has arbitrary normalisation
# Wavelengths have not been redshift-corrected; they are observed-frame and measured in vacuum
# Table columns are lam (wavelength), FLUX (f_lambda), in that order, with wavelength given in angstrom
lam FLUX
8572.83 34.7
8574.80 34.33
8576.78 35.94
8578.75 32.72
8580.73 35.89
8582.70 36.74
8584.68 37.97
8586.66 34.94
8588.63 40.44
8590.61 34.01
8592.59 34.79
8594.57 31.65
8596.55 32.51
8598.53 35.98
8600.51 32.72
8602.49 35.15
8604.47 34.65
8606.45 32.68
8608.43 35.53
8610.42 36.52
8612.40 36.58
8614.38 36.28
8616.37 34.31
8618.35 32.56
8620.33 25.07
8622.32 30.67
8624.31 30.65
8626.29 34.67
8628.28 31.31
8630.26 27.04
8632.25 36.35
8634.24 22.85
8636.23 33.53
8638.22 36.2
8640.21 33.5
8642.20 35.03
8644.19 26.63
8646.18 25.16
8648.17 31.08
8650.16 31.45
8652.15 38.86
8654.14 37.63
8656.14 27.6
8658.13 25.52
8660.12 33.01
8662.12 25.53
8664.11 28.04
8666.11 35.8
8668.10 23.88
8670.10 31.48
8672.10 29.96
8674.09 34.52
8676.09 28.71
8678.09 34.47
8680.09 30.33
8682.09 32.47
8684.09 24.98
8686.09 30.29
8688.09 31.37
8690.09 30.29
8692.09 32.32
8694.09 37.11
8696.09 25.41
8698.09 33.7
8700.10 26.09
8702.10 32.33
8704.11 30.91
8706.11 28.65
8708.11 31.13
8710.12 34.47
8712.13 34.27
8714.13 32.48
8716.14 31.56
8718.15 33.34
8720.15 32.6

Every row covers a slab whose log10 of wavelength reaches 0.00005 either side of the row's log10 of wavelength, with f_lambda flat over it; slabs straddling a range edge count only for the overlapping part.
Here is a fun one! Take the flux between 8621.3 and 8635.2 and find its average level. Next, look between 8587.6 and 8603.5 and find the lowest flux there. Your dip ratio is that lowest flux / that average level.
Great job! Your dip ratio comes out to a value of 1.04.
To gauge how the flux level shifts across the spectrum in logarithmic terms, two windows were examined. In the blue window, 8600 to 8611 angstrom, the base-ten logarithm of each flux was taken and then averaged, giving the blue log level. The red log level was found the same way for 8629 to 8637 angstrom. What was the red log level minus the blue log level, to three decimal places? -0.069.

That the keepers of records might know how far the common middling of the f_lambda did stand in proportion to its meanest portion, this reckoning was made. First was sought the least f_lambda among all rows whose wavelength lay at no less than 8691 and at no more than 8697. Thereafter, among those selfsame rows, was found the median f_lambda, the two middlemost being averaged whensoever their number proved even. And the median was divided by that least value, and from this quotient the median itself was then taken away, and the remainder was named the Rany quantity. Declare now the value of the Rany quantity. -31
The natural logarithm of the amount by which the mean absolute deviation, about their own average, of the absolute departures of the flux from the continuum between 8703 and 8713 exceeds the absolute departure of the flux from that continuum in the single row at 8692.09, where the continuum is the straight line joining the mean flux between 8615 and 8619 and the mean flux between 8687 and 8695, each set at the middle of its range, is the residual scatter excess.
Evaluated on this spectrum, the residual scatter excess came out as -1.2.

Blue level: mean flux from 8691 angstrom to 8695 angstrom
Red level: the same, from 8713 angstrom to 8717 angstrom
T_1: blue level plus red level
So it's 67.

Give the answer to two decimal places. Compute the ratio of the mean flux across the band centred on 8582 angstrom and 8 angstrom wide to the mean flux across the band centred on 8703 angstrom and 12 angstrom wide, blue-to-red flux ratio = 1.18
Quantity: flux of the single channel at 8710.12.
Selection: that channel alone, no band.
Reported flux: 34.47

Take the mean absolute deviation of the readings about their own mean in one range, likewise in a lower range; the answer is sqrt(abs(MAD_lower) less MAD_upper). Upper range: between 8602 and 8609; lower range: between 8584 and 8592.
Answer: 1.2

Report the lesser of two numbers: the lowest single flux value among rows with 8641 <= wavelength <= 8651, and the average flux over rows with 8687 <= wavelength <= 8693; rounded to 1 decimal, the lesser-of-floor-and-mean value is 25.2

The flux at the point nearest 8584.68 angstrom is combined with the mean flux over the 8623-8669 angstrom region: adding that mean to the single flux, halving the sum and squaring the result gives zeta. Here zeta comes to 1187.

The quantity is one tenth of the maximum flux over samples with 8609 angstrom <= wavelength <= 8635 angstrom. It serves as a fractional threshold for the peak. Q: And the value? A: 3.66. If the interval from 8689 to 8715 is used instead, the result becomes 3.71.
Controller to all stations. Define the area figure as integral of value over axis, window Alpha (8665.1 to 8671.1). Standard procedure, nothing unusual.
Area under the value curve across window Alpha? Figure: 182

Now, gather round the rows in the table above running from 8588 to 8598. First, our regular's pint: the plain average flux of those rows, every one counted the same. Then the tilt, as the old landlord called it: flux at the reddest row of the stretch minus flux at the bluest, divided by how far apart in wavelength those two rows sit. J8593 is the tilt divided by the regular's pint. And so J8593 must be -0.029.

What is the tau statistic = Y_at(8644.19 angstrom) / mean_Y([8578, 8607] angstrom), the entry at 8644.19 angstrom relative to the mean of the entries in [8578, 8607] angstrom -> 0.76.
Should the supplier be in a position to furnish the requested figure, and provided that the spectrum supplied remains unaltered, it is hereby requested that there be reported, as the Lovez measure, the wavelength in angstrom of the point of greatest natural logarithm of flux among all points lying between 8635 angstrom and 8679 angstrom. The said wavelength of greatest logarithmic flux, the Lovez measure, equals 8652.15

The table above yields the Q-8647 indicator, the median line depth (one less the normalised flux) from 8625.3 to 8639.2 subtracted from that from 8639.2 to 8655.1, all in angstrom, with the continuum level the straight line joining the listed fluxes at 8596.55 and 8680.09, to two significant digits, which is 0.026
